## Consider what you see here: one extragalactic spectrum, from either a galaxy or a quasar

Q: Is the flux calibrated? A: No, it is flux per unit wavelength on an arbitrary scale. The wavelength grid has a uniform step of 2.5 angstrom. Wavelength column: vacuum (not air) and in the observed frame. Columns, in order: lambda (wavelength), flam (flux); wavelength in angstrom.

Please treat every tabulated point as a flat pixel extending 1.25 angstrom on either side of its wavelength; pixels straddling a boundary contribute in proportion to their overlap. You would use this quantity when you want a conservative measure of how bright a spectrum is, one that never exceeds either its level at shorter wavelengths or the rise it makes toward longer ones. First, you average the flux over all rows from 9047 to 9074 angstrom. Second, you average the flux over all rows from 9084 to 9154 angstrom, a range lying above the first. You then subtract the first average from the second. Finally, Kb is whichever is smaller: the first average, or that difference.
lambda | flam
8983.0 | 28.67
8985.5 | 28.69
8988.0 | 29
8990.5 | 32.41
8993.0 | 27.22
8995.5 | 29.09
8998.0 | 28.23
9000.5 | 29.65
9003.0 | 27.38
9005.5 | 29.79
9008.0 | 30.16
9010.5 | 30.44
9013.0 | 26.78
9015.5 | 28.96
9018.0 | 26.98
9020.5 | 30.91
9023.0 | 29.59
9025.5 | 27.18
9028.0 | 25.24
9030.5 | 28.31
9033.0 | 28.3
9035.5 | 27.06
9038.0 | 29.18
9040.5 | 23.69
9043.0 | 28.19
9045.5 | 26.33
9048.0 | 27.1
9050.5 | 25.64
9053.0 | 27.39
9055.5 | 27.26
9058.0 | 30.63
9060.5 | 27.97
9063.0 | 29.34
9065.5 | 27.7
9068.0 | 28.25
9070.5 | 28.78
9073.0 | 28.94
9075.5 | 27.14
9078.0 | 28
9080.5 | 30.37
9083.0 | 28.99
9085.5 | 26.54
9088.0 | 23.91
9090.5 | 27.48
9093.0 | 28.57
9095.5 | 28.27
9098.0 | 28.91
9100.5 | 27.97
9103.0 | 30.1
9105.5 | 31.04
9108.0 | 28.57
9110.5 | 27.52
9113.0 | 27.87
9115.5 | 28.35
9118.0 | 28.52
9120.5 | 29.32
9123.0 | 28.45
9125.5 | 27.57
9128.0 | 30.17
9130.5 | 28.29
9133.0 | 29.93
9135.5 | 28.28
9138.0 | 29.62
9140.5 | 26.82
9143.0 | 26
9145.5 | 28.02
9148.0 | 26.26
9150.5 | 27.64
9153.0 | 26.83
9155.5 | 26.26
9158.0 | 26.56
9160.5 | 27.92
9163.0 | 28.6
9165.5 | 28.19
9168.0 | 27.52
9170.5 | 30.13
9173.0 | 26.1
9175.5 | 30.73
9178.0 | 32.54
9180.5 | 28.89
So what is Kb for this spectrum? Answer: 0.0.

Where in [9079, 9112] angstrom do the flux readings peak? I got 9105.5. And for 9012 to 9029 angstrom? 9020.5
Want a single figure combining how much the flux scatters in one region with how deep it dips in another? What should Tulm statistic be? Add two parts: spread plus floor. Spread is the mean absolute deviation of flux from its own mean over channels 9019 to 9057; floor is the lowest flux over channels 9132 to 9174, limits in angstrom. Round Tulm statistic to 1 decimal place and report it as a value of 27.3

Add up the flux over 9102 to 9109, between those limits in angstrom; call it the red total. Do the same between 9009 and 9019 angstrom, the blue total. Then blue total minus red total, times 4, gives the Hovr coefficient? 94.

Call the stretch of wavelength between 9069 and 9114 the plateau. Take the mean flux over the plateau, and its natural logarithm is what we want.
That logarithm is 3.34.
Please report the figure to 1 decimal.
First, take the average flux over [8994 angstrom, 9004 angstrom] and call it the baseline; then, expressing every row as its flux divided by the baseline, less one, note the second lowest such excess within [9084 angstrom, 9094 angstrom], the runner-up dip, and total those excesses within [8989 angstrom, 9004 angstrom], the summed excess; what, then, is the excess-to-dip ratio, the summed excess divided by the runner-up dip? -1.2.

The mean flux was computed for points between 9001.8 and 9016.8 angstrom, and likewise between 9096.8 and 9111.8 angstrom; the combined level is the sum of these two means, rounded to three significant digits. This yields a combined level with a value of 57.9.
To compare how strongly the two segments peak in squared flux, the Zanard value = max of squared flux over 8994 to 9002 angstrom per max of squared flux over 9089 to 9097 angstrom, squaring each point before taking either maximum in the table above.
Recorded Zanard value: 1.08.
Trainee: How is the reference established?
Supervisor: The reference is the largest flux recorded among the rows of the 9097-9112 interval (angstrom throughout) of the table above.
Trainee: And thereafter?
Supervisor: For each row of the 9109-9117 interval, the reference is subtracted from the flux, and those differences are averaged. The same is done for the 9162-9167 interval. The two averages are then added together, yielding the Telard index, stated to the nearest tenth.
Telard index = -5.8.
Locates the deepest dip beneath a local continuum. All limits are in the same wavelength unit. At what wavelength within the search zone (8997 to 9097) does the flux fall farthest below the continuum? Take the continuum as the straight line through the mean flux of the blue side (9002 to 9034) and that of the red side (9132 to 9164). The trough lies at 9040.5 angstrom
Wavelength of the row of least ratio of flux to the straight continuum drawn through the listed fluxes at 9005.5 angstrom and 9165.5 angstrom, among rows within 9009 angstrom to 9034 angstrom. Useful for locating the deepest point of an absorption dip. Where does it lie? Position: 9028.0 angstrom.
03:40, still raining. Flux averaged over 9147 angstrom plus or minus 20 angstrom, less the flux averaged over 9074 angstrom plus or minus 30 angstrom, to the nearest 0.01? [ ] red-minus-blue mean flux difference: -0.15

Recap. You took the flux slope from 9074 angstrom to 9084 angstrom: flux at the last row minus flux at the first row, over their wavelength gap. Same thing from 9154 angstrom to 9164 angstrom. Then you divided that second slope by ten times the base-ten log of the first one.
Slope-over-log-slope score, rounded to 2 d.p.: -0.05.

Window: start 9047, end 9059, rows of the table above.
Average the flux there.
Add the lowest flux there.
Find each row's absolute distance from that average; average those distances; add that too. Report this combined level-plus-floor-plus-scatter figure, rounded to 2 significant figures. 54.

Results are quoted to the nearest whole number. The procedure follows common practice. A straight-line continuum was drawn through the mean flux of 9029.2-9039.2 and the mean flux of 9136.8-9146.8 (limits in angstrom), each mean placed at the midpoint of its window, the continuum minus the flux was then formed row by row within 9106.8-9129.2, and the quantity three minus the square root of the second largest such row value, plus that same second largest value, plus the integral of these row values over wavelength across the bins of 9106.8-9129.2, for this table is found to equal -14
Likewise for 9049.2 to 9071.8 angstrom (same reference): 2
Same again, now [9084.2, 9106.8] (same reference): -2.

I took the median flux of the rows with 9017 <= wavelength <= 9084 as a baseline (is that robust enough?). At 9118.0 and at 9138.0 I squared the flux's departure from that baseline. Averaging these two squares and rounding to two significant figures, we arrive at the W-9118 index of 1.4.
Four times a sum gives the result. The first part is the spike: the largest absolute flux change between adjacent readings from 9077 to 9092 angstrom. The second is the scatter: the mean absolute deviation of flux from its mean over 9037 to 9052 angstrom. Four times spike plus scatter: 20.2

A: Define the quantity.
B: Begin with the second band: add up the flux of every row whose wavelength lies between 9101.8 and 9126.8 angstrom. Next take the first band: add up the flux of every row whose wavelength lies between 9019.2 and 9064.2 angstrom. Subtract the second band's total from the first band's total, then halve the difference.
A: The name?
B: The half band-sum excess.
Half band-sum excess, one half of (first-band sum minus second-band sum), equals 106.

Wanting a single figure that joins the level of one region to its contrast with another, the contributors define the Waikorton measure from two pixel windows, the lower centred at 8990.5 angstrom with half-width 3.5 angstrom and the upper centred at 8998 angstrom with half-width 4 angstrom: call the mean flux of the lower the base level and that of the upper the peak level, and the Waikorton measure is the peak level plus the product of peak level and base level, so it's 885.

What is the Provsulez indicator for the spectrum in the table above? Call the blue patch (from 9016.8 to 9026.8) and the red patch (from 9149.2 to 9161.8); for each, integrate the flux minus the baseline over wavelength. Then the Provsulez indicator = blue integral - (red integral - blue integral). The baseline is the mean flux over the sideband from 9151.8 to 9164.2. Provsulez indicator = 31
